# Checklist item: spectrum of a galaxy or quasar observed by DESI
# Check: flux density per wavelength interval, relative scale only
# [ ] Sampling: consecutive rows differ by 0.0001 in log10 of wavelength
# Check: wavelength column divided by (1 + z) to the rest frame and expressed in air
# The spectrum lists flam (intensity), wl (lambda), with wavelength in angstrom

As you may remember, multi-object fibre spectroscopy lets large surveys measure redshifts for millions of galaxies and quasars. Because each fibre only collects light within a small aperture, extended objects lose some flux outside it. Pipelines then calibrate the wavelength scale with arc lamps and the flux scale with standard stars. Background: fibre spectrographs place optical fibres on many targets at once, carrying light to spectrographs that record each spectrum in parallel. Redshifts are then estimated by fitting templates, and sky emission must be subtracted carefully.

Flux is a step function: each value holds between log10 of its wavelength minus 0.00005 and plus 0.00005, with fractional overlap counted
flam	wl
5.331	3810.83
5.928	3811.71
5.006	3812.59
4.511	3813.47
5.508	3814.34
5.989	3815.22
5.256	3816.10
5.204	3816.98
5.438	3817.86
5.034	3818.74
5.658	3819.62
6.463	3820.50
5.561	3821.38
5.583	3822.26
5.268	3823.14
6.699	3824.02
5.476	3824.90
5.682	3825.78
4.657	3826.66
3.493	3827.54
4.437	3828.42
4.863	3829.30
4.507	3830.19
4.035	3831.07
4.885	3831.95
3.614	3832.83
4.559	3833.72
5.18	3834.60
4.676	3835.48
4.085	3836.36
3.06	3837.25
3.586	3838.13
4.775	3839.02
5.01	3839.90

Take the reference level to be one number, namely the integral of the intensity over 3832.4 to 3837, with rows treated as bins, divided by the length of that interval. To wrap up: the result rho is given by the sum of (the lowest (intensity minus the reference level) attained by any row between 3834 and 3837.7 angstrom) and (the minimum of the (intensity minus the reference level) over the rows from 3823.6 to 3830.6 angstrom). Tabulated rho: -2.2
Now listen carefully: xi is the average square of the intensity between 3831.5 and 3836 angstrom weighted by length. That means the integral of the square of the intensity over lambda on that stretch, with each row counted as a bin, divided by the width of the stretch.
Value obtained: 21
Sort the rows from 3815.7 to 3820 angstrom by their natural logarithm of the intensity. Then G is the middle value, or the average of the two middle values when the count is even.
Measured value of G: 1.66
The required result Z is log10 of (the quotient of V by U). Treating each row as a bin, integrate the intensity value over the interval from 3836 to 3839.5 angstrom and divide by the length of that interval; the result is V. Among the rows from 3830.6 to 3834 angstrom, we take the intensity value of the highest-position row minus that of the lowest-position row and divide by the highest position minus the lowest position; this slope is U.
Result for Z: 1.3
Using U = 0.20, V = 3.9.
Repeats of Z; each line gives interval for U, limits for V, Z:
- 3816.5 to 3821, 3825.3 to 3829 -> 1.1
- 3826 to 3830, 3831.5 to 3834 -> 1.7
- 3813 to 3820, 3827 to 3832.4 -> 1.4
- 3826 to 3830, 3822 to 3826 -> 1.9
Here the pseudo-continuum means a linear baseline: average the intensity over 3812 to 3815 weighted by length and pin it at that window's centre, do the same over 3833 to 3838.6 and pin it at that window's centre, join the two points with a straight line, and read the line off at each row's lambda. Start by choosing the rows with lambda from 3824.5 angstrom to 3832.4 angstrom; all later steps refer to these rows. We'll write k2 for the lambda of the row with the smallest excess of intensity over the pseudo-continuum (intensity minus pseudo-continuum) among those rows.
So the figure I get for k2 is 3827.54 angstrom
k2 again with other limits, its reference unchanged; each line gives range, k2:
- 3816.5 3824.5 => 3818.74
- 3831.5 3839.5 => 3837.25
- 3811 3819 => 3813.47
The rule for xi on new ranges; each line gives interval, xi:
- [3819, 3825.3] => 34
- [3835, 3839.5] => 17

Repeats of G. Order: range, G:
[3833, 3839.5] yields 1.52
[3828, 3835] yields 1.51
